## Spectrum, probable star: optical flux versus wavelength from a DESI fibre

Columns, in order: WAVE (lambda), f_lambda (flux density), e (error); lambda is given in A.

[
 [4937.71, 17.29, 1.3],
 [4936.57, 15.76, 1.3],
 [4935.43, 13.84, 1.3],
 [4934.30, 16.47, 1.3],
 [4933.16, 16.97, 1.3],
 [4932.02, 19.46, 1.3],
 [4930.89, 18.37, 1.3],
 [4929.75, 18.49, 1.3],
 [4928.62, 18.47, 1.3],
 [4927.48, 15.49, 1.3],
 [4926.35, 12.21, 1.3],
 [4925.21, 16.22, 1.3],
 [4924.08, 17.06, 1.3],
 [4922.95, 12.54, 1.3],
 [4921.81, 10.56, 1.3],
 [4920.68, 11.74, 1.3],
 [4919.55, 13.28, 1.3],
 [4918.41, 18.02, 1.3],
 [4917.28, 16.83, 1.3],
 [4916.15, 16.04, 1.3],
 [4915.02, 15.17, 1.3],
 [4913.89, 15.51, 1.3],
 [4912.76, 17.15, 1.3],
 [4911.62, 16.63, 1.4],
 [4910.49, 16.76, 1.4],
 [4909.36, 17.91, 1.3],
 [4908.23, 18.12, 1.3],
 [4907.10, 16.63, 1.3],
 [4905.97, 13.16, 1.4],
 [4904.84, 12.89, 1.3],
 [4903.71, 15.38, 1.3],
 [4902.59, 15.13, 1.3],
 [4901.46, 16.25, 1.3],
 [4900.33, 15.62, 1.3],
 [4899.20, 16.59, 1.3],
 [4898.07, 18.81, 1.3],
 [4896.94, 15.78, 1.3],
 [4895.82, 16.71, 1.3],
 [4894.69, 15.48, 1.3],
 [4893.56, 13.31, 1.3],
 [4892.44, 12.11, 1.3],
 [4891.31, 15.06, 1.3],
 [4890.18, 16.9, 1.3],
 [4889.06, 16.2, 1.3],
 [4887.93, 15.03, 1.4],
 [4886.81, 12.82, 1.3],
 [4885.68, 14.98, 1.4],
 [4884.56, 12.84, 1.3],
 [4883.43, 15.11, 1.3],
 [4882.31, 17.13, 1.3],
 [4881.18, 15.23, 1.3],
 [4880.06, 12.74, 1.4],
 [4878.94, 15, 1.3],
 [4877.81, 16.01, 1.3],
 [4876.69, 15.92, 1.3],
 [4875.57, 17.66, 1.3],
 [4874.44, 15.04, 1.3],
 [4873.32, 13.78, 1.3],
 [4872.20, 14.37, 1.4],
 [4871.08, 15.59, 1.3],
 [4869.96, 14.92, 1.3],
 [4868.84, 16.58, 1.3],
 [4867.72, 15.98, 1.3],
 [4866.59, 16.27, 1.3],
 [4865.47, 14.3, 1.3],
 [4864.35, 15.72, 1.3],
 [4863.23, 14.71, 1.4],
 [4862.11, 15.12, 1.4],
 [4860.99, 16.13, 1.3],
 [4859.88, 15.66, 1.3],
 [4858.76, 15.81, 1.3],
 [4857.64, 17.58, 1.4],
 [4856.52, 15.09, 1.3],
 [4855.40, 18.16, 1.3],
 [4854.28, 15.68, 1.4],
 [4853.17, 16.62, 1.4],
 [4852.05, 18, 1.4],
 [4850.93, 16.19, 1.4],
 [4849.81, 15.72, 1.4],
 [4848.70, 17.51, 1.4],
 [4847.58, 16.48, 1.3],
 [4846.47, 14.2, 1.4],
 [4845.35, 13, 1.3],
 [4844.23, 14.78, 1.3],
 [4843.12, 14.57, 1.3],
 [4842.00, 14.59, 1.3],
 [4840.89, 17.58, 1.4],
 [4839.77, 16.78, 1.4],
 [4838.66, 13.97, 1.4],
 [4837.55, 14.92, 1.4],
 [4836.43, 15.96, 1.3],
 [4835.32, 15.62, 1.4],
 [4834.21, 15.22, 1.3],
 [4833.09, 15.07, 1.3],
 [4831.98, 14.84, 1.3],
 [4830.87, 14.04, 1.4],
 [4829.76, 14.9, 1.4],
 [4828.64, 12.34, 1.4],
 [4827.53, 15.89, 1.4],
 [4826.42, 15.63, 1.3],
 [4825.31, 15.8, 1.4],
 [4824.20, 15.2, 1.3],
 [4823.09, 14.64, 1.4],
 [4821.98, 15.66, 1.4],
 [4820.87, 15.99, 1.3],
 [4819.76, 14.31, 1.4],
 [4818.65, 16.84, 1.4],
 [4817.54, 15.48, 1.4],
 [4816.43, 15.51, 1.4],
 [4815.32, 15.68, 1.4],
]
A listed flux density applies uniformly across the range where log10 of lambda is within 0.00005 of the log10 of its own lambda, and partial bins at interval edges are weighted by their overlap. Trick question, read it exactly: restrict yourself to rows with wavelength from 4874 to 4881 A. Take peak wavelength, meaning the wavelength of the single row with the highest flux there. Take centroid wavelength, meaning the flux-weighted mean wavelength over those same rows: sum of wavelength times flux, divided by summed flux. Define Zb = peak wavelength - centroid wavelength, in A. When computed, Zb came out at -1.6 A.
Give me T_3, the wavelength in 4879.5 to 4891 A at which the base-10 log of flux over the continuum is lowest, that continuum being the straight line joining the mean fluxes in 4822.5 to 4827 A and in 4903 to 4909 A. 4880.06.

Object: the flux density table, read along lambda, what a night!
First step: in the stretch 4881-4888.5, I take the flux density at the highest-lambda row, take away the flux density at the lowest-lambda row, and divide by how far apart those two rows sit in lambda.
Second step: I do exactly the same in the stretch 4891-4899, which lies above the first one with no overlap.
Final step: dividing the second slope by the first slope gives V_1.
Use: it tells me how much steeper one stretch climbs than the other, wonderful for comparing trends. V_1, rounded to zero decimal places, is -19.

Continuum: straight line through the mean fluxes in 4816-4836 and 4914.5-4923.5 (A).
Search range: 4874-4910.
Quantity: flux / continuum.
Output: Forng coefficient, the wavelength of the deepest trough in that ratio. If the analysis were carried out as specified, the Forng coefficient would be 4892.44 A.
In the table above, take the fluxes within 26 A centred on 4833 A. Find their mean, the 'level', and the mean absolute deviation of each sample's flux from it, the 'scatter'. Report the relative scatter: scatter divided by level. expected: 0.054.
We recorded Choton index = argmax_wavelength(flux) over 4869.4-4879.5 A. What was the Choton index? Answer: 4875.57 A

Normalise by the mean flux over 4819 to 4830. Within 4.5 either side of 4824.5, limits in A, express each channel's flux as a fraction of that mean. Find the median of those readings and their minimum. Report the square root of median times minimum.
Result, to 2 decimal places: 0.92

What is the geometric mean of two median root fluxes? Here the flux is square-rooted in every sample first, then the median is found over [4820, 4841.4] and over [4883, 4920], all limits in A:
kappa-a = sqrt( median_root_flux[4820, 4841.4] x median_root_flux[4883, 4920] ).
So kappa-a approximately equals 3.927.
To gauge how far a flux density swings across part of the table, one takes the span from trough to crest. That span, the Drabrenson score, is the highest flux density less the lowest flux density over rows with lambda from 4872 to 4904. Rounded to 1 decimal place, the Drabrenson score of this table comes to 6.7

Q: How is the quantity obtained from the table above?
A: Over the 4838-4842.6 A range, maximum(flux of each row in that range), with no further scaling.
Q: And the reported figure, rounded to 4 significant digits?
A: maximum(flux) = 17.58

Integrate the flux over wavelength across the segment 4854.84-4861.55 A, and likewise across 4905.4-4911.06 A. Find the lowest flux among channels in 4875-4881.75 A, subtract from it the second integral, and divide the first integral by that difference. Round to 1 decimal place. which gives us -1.4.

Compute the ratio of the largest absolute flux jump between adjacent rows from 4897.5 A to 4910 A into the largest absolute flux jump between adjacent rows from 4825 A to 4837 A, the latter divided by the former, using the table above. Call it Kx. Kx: 1.0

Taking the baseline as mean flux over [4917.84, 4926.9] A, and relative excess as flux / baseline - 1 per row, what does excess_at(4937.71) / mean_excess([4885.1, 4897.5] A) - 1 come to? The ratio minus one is 2.4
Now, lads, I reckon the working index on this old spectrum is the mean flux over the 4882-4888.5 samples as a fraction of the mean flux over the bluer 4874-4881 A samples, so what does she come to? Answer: 0.95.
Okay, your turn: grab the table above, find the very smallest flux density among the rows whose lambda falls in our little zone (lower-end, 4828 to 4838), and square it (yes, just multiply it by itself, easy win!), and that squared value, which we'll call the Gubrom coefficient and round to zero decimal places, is 152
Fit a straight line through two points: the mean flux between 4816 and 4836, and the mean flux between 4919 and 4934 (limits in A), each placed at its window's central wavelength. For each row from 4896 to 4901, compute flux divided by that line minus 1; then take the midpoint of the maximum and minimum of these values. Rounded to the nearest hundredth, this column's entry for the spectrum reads 0.12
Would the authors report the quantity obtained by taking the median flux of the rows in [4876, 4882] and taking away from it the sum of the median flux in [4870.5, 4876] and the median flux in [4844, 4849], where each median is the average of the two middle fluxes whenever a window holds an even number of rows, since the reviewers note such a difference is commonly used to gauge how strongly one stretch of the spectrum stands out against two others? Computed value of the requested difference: -14.6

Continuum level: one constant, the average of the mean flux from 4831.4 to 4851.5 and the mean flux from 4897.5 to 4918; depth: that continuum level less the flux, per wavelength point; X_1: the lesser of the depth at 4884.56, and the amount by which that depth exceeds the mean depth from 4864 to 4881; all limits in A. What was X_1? 2.5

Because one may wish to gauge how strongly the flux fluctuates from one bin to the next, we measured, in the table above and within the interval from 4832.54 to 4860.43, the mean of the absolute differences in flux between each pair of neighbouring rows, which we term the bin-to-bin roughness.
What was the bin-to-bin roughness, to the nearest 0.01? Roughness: 1.35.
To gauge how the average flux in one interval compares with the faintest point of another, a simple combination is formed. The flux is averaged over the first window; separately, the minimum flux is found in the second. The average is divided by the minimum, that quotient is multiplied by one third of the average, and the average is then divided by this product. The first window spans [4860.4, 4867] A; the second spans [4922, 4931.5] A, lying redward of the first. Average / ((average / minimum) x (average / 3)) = 2.38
